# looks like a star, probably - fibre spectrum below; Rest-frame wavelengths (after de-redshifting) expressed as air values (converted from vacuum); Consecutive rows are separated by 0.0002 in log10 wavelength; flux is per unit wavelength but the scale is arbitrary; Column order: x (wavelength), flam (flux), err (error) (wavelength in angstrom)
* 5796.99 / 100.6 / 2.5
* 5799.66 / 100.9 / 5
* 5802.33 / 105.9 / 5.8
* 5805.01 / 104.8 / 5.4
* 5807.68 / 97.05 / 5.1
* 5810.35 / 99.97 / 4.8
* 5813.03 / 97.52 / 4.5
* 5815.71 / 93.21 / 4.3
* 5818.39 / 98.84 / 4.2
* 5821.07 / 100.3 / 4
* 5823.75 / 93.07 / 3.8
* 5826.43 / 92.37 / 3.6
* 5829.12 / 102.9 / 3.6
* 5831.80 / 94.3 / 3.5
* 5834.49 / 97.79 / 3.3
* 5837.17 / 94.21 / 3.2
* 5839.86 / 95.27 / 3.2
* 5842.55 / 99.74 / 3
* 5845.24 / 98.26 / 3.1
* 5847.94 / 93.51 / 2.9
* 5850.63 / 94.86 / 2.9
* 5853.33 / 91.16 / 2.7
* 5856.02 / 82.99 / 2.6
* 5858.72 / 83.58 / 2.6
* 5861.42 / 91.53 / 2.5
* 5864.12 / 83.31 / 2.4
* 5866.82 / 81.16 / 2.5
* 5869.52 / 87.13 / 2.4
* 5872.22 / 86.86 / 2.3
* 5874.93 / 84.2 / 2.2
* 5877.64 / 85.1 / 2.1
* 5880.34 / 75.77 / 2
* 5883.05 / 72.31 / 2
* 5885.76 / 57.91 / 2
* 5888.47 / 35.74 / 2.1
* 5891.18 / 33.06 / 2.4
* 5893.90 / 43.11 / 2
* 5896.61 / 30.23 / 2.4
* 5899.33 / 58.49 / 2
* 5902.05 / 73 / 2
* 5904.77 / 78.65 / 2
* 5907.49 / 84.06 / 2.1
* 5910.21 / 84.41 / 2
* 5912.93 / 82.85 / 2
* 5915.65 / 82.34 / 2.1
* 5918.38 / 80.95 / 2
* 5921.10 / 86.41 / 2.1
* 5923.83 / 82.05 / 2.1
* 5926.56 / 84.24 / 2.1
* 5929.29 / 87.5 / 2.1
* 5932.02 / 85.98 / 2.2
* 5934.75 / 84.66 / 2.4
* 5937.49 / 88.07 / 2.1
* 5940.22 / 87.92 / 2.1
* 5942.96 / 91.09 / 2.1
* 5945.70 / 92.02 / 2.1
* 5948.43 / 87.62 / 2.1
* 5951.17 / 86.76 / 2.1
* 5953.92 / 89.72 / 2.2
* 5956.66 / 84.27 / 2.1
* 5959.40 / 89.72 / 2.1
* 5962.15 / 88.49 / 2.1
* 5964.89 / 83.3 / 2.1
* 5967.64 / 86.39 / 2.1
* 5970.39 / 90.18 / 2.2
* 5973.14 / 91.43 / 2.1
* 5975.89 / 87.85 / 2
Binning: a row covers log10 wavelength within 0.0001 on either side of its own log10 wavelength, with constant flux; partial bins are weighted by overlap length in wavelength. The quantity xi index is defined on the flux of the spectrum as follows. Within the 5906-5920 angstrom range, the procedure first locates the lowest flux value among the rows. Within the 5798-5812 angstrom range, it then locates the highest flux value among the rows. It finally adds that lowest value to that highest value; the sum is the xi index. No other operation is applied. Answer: 187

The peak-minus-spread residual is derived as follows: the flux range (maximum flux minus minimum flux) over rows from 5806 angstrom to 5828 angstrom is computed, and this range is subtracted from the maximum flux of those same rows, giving 92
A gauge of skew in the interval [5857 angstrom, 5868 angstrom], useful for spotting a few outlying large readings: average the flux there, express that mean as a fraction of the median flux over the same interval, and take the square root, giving 1.01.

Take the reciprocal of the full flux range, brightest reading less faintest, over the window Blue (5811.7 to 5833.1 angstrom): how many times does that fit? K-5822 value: 0.09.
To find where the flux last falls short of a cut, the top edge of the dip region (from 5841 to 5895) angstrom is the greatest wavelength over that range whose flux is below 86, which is 5893.90 angstrom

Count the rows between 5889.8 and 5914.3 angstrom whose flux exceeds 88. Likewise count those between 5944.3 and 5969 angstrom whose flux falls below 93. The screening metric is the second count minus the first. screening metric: 9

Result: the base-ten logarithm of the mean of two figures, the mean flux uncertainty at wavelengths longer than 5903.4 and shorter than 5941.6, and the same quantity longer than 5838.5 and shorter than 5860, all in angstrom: 0.40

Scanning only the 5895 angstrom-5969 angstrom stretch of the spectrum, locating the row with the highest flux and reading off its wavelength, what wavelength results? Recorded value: 5945.70 angstrom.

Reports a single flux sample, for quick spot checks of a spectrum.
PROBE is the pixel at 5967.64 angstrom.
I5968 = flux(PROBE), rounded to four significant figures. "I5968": 86.39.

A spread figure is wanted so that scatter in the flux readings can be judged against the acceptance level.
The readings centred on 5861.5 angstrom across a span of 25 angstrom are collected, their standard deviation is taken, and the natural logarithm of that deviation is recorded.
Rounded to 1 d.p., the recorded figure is 1.5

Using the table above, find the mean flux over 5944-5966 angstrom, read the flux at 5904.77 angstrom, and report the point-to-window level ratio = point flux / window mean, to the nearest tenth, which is 0.9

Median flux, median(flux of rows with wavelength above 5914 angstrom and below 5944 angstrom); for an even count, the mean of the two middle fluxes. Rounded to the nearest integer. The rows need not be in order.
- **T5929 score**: 86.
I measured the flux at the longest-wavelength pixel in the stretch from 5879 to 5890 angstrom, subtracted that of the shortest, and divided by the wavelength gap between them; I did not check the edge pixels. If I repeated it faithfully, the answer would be -4.9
